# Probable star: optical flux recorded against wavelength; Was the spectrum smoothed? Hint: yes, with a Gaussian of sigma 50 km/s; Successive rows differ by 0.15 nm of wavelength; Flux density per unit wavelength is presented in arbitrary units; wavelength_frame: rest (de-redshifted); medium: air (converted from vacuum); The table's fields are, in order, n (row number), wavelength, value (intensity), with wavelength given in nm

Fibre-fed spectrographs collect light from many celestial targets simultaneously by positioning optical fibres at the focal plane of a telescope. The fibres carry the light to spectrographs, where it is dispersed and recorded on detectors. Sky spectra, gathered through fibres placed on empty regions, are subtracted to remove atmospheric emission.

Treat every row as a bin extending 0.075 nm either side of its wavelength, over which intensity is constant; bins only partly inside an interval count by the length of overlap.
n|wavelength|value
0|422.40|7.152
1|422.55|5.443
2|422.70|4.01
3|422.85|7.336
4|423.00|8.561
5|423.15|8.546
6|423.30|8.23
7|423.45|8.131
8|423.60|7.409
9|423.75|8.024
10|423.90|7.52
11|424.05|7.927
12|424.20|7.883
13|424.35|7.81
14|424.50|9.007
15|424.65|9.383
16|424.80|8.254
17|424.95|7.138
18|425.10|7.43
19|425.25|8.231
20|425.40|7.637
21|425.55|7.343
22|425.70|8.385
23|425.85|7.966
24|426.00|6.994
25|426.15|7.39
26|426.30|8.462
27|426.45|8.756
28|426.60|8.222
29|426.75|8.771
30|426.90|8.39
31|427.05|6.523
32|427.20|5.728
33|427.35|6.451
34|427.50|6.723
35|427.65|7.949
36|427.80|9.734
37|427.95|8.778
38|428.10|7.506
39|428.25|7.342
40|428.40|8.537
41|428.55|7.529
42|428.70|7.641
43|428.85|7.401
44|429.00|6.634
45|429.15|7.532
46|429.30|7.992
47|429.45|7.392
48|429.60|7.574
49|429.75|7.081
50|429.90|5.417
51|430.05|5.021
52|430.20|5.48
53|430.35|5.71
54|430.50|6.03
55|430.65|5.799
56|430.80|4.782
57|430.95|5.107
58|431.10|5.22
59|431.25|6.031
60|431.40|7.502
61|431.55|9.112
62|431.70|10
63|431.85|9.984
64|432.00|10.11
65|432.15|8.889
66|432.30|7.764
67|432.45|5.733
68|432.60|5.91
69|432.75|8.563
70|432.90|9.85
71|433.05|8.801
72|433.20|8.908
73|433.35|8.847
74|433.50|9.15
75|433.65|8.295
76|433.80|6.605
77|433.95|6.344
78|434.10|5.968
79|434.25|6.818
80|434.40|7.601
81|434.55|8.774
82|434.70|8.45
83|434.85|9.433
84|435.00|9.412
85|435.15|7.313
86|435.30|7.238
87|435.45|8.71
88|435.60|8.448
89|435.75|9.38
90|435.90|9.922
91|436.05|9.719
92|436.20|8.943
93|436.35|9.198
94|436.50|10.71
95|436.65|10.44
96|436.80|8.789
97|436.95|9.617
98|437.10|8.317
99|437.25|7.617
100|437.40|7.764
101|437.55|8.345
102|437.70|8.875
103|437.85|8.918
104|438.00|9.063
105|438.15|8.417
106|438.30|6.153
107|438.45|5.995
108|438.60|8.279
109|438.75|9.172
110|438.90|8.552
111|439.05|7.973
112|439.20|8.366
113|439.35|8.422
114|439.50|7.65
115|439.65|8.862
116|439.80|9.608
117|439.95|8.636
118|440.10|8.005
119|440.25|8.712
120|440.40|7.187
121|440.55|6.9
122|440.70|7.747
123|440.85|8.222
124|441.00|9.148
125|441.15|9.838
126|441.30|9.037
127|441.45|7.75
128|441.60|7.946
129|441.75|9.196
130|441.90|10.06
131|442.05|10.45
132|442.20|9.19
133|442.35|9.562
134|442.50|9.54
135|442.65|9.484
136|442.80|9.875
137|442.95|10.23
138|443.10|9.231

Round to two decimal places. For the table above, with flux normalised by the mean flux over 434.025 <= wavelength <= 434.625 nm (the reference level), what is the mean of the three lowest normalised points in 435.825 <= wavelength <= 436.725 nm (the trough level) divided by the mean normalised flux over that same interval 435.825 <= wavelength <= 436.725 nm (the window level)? 0.95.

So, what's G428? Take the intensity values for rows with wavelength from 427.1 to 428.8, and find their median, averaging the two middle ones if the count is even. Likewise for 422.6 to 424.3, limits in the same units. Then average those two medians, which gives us 7.7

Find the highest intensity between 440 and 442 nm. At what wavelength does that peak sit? 441.90 nm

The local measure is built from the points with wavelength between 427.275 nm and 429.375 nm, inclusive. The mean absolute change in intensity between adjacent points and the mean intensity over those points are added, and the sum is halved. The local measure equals 4.25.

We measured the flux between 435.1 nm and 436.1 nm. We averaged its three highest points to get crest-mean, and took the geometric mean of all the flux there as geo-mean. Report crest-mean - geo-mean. 1.06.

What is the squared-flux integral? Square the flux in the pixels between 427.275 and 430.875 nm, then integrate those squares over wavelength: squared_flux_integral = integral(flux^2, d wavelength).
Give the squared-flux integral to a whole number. 182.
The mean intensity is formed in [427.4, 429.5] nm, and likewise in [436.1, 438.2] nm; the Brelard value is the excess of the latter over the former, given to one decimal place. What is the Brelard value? 1.2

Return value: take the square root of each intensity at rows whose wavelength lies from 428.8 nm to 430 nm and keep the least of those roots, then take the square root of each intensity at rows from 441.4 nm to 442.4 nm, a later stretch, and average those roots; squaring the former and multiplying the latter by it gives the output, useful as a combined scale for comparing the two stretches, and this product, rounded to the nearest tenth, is 16.4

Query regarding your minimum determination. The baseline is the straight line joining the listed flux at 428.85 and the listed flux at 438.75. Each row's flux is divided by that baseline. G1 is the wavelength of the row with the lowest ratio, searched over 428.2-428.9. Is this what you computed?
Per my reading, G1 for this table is 428.85 nm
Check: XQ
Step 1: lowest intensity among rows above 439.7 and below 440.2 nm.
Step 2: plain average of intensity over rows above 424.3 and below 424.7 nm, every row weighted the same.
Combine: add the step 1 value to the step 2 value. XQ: 17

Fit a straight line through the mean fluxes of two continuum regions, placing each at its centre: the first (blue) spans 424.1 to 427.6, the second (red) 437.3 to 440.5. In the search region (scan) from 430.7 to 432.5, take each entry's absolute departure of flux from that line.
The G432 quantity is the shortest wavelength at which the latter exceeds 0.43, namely 430.80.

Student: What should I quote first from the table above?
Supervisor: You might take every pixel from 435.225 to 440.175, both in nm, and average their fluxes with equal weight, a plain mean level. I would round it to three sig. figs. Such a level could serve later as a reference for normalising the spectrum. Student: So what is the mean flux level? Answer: 8.61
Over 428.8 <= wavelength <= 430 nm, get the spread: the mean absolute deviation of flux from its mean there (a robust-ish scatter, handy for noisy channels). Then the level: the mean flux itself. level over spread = 13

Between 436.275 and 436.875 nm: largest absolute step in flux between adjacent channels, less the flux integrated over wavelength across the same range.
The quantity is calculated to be -4.2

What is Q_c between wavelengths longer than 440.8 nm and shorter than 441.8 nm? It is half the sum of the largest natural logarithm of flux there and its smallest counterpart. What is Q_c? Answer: 2.17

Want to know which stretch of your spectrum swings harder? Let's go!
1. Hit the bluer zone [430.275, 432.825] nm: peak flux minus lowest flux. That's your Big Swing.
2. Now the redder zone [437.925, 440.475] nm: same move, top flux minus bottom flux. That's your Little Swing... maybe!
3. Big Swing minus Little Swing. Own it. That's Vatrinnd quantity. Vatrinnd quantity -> 1.7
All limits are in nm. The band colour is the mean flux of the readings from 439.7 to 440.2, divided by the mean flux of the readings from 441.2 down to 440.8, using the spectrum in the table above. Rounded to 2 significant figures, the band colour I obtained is 0.96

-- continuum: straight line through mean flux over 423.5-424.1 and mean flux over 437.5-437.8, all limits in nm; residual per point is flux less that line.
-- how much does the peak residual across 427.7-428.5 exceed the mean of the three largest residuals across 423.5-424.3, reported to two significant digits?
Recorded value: 1.5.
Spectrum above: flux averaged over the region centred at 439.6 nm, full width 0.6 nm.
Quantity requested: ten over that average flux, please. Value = 1.16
